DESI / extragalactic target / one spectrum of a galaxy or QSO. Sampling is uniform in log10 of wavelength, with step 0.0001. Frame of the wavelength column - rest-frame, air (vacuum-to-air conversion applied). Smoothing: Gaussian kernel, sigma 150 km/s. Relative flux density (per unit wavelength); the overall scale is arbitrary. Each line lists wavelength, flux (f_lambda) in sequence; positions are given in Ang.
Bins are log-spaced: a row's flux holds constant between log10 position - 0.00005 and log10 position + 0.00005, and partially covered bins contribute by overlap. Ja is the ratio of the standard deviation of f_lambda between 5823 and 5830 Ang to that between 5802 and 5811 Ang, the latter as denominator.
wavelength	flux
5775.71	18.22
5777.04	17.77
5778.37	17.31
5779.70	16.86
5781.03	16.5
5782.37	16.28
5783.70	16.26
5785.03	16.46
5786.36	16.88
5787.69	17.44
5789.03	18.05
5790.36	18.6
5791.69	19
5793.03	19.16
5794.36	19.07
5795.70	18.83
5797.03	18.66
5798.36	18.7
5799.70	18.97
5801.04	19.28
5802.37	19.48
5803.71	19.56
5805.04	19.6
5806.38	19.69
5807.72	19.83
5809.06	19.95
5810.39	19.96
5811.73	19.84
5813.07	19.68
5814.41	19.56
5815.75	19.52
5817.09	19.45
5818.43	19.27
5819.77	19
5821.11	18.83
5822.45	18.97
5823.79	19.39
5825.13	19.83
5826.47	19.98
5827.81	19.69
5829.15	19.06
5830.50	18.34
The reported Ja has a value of 1.9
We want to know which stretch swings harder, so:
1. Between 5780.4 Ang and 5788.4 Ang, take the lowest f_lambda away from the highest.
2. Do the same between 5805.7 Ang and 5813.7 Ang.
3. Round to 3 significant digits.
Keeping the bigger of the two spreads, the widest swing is 1.18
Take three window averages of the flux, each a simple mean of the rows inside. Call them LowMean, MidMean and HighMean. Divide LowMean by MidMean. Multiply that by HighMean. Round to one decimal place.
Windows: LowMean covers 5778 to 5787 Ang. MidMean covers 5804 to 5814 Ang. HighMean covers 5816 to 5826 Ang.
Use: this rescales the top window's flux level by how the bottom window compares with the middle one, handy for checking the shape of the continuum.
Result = 16.2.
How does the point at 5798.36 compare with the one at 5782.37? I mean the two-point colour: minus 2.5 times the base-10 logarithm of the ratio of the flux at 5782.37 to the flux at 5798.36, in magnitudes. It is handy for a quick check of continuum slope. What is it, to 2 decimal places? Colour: 0.15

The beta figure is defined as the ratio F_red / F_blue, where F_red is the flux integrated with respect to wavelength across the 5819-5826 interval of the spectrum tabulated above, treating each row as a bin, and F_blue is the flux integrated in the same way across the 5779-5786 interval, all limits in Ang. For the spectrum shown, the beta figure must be 1.17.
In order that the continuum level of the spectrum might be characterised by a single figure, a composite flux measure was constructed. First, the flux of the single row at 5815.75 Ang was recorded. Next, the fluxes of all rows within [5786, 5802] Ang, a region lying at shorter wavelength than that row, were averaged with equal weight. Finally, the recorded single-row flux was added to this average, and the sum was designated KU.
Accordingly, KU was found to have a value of 38.1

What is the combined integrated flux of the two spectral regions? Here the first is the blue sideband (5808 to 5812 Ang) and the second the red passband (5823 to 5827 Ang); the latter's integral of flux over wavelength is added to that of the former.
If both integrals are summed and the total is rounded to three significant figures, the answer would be 159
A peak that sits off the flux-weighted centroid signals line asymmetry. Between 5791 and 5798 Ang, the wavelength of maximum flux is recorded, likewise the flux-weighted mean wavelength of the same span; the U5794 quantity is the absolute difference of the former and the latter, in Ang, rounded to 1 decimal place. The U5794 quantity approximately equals 1.3 Ang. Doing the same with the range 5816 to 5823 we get 2.7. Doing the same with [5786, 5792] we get 2.6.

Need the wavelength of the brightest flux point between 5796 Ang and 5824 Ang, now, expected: 5810.39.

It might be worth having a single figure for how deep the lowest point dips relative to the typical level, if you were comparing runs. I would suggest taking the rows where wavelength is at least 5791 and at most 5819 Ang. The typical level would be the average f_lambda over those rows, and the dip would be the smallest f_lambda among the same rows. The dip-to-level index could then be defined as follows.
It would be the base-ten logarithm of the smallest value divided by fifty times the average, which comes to -1.72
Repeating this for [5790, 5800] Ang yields -1.71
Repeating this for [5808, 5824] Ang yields -1.71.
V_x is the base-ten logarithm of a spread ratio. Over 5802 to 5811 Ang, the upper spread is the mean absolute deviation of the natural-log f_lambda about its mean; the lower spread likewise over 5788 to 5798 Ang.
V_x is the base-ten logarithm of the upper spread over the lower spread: -0.3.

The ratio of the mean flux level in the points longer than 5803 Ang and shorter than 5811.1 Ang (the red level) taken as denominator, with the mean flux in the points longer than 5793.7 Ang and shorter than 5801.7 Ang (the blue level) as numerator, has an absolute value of 0.96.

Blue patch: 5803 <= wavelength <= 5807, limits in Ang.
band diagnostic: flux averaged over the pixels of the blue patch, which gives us 19.6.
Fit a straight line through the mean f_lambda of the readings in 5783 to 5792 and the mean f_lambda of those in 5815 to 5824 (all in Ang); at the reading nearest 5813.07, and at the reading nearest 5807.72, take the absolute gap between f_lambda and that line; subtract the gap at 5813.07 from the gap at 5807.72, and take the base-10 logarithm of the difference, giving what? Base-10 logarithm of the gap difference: -0.4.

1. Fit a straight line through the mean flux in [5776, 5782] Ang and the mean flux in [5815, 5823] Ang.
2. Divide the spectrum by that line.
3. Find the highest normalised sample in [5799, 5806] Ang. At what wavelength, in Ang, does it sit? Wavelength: 5803.71 Ang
